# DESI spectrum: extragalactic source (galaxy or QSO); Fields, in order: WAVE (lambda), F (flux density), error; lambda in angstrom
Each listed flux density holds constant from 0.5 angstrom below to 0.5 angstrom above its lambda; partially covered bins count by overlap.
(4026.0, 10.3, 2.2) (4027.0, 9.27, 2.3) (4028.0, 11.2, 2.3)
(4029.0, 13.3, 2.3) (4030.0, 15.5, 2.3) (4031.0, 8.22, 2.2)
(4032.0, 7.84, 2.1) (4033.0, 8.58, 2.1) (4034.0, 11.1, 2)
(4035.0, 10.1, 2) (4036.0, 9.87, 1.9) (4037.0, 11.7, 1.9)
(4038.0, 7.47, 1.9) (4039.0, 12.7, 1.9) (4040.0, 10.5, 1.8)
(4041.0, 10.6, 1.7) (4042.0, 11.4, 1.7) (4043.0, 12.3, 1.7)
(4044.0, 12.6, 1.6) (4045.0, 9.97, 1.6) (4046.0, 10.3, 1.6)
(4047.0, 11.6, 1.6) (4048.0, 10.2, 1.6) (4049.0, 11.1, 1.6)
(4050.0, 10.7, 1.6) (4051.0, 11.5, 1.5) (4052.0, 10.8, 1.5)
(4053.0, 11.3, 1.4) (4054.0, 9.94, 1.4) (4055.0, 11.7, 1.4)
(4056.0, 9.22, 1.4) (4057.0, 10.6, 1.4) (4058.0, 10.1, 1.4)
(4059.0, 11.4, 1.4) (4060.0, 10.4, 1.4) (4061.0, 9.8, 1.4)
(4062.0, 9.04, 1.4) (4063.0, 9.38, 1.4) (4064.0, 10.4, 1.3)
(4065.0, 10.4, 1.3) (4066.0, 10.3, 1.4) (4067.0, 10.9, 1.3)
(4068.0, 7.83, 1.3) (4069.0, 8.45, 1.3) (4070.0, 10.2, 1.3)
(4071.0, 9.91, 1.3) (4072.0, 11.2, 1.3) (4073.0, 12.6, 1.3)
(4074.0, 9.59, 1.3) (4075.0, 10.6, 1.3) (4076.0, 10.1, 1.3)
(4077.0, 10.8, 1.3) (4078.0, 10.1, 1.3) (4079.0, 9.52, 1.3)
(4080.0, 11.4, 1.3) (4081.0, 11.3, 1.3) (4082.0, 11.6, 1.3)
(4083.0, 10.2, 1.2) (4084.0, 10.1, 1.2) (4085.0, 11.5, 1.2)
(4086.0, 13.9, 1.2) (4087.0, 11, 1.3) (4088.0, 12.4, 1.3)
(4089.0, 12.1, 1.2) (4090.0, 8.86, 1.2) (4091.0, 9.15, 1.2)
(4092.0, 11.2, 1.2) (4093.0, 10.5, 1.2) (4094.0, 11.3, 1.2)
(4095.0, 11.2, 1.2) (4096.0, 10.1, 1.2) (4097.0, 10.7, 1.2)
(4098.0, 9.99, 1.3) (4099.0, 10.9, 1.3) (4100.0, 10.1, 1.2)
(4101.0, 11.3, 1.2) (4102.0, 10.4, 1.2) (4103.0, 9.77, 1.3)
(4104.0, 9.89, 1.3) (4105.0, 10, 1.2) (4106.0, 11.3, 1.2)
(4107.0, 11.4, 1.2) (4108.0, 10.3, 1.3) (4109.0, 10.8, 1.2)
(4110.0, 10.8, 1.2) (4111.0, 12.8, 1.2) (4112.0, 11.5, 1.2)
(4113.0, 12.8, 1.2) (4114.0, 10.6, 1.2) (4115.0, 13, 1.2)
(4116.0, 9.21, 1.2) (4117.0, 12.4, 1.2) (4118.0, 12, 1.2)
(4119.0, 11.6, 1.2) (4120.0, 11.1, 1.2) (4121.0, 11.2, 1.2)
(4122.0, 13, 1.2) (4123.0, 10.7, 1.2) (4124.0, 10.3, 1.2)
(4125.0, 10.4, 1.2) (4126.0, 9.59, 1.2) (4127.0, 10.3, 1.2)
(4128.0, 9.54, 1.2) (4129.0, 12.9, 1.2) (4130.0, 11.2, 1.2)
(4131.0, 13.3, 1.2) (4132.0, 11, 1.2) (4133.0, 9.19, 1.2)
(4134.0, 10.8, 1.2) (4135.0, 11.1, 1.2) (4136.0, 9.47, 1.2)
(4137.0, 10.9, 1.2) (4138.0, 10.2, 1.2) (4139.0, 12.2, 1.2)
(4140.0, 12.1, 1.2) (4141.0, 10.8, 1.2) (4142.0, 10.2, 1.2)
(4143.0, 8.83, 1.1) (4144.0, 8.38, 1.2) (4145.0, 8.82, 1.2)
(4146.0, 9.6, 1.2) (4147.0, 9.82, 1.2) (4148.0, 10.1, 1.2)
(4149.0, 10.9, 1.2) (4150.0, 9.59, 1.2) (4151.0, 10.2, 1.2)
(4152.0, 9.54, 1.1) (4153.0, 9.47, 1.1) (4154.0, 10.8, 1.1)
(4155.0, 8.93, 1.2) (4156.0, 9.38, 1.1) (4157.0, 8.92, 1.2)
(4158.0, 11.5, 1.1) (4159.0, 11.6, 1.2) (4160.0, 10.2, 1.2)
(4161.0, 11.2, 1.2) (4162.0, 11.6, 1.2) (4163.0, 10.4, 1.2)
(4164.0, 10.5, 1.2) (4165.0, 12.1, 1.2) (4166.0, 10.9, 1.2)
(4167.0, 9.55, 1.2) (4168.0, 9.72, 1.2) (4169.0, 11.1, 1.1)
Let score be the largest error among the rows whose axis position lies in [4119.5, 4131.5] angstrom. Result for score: 1.20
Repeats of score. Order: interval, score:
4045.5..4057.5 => 1.60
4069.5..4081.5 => 1.30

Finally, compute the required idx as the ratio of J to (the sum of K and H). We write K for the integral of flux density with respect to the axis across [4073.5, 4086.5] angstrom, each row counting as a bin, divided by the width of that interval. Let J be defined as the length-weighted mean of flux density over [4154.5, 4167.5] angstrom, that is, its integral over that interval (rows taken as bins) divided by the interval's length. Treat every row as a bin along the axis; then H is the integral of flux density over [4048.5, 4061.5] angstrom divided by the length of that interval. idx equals 0.490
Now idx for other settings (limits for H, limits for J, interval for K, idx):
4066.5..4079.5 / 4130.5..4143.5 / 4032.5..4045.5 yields 0.518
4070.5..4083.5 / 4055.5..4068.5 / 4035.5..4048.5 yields 0.463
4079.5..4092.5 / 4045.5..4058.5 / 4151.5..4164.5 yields 0.499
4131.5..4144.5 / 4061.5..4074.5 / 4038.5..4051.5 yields 0.464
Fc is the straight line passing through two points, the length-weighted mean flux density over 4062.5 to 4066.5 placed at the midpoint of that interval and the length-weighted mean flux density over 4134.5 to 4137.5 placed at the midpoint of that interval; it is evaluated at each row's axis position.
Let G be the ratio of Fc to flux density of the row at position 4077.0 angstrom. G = 0.943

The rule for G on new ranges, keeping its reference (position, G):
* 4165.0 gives 0.879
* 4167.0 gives 1.115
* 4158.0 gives 0.922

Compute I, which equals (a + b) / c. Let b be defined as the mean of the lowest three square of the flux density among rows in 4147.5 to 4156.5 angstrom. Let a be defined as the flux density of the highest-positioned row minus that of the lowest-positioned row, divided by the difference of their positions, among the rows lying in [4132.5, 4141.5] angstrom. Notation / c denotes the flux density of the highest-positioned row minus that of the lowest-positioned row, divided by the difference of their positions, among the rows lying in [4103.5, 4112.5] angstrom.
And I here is 427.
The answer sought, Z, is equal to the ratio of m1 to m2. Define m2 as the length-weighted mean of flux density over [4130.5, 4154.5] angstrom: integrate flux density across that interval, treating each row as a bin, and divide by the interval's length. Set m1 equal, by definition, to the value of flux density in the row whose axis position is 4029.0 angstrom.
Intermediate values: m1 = 13.3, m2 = 10.3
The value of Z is 1.29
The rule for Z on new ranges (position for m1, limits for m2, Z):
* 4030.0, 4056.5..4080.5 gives 1.52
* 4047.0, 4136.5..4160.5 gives 1.15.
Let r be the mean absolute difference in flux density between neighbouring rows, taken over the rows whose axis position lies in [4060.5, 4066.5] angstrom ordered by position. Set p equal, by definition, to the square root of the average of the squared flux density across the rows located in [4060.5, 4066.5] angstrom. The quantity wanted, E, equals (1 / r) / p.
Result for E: 0.227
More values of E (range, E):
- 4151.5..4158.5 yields 0.090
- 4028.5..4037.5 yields 0.045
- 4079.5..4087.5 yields 0.071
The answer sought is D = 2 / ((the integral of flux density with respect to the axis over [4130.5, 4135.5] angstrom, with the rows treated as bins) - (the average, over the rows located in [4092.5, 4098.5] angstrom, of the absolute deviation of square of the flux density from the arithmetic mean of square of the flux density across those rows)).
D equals 0.04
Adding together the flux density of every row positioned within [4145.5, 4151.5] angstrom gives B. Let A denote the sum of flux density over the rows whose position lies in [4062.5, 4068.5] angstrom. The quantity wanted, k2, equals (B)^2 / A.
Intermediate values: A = 59.2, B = 60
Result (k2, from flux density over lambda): 61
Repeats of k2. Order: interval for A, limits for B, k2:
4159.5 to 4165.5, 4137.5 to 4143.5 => 63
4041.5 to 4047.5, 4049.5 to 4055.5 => 64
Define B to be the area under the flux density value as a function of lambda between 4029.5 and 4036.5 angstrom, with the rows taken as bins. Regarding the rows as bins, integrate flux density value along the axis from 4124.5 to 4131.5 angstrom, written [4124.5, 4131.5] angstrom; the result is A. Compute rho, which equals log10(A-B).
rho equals 0.78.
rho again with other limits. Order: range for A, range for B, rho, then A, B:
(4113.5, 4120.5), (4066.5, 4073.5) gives 0.95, 80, 71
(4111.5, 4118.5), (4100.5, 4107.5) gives 0.87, 82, 74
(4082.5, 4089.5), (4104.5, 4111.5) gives 0.58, 81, 77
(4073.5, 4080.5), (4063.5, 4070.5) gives 0.56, 72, 68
